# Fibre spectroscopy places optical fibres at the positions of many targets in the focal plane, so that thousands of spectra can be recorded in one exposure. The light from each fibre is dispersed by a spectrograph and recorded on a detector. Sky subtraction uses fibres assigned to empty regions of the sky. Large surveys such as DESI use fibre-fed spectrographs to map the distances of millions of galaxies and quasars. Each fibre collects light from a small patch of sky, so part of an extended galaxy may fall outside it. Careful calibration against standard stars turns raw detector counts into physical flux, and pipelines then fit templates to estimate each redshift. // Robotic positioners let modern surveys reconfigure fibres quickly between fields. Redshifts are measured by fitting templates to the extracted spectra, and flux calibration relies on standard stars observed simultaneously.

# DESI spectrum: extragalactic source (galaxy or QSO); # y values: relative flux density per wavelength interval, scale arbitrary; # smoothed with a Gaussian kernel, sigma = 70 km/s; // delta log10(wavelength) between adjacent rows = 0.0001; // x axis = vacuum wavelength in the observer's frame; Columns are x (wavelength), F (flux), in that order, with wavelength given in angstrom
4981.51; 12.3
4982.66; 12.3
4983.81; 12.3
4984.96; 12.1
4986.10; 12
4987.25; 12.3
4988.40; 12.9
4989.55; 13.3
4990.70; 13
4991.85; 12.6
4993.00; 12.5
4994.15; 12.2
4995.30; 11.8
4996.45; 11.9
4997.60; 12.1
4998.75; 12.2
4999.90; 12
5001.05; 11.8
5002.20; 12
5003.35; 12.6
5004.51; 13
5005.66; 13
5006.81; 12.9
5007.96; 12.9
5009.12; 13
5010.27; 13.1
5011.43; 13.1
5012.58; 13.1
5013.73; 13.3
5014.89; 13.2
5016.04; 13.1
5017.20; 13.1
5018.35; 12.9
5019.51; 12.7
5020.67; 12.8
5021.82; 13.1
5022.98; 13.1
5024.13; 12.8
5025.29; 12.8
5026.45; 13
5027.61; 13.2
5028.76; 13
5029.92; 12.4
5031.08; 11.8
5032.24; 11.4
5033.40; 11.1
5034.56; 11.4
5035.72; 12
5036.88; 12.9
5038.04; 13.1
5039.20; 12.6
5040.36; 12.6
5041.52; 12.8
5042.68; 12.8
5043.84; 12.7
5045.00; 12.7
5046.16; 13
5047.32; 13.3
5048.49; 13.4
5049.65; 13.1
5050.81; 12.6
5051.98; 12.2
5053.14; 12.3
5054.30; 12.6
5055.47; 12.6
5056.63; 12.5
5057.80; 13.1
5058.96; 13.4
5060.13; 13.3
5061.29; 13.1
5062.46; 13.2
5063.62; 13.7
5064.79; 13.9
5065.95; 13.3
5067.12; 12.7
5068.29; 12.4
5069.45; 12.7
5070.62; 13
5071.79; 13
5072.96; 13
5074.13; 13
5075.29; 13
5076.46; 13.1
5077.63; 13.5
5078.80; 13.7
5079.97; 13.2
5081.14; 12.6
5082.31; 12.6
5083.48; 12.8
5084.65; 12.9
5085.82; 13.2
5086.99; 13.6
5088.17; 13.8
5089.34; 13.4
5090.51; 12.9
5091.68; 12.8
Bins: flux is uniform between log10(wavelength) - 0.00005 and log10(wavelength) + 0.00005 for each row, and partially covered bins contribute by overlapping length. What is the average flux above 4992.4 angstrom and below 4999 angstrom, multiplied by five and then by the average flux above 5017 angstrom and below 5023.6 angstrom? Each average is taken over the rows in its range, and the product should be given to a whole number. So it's 785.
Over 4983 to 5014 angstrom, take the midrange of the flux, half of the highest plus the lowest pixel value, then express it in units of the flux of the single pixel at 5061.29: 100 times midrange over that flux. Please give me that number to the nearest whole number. 96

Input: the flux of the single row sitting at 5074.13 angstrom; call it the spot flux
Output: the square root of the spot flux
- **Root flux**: 3.61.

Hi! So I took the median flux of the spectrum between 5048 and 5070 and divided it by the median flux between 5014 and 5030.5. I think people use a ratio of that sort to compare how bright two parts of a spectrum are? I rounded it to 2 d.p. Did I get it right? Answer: 1.01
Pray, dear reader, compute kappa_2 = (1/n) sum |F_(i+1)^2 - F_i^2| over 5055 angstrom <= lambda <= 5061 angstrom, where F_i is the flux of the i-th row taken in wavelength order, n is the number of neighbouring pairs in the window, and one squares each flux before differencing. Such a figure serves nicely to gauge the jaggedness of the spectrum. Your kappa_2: 7.1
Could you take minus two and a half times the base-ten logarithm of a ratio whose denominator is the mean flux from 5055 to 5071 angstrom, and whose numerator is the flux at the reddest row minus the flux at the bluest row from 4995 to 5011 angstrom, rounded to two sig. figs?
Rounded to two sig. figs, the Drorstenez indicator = 2.5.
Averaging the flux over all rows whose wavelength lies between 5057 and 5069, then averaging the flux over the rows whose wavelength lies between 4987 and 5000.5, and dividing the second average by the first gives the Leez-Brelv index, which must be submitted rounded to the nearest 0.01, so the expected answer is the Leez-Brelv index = 0.94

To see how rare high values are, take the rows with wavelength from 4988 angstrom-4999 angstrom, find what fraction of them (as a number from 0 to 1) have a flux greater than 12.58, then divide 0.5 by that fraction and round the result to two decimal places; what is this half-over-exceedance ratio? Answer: 1.25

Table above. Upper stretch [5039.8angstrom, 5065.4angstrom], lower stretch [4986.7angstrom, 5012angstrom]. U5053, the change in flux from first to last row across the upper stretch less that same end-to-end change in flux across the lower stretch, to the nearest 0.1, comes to 0.5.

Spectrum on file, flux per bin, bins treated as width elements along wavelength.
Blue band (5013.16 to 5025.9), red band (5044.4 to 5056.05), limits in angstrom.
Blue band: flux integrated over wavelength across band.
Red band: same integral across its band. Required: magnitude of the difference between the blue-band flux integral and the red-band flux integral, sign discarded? 17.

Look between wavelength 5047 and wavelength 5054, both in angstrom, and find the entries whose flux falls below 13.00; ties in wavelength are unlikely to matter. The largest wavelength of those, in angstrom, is 5053.14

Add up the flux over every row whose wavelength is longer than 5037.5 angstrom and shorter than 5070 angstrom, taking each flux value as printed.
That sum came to 362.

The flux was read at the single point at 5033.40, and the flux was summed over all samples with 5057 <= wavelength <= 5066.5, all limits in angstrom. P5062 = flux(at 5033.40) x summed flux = 1188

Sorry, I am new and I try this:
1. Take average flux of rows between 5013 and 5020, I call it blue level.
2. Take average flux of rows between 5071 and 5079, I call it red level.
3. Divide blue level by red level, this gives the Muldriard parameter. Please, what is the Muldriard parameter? 0.99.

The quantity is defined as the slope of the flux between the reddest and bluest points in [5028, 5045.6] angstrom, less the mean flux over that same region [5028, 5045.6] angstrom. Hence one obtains -12.4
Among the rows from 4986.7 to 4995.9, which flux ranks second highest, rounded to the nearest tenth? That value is 13.0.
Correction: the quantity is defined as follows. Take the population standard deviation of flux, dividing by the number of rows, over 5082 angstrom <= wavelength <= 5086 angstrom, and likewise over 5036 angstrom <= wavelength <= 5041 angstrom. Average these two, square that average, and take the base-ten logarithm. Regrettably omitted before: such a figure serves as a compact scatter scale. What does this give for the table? -1.3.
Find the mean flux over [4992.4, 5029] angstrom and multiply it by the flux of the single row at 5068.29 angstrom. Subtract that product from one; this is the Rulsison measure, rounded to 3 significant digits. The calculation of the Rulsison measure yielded -157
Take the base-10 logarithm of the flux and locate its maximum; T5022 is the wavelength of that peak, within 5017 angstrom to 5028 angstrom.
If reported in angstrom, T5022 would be 5027.61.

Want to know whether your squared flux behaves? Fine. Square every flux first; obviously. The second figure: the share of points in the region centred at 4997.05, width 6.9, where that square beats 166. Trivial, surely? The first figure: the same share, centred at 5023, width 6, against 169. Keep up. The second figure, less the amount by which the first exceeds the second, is -0.40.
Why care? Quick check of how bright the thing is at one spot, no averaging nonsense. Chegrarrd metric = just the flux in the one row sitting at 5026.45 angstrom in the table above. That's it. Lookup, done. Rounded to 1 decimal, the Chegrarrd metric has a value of 13.0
